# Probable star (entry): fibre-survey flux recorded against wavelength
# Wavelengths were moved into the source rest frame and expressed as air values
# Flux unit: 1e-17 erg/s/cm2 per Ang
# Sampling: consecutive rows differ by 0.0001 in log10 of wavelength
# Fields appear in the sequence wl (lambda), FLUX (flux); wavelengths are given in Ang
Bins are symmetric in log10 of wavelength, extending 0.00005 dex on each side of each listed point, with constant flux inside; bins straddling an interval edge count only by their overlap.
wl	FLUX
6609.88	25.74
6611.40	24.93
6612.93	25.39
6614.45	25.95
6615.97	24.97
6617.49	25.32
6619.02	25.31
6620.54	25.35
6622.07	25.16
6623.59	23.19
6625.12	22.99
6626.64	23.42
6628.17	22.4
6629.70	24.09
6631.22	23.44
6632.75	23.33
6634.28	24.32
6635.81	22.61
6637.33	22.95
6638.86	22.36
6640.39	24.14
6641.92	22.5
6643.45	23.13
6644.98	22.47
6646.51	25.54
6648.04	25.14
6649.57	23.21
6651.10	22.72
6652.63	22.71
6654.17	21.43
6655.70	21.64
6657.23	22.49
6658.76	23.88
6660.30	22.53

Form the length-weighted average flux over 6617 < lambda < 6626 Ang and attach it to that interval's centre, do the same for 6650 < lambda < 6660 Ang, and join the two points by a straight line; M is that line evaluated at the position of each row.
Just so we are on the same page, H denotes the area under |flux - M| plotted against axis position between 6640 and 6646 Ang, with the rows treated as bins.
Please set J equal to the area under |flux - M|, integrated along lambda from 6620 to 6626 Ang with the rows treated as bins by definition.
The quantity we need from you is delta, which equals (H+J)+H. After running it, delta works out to 14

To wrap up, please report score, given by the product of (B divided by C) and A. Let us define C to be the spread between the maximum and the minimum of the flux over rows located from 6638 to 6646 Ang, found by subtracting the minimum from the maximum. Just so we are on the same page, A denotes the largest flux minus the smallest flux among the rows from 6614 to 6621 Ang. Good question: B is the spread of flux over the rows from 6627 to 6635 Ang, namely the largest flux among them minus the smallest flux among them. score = 1.1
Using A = 1.0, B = 1.9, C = 1.8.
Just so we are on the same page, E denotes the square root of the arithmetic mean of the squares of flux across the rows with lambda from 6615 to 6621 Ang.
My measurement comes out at 25.2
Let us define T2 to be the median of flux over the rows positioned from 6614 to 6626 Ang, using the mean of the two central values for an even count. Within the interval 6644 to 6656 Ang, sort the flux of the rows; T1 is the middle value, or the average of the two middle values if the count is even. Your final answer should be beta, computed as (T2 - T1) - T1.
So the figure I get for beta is -20.2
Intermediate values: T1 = 22.7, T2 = 25.2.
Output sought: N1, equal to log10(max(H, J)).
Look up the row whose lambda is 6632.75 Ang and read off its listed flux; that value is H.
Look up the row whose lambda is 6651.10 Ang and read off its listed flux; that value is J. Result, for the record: 1.37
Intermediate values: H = 23.33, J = 22.72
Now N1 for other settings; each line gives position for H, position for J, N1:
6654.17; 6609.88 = 1.41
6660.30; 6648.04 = 1.40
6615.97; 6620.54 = 1.40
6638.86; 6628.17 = 1.35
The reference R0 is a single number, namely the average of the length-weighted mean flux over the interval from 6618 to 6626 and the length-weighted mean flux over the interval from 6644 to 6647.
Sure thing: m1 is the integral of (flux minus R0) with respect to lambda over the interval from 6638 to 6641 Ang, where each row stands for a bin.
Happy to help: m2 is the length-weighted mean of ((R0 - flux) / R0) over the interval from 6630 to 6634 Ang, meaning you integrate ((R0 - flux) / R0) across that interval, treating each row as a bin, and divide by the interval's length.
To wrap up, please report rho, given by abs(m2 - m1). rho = 2.8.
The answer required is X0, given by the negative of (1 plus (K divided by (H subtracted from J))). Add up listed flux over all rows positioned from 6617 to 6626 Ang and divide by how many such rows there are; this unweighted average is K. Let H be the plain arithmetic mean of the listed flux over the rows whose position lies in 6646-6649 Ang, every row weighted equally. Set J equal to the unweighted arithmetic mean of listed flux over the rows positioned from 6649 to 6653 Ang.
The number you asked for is 9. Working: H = 25.3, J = 22.9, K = 24.6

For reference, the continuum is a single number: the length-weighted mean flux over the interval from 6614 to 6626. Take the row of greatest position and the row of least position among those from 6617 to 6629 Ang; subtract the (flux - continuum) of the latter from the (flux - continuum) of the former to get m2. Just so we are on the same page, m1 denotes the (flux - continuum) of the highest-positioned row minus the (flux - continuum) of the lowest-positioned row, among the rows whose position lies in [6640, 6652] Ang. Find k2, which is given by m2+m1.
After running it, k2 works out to -4.3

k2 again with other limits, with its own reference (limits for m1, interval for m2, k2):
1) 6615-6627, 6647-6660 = -2.8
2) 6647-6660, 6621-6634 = -3.1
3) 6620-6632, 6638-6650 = -1.1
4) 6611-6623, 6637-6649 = 2.4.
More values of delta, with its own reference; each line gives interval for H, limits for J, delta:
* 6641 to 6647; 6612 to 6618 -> 14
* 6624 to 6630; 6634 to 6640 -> 18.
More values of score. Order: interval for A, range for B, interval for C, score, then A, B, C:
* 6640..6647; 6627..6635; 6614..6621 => 6.0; 3.1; 1.9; 1.0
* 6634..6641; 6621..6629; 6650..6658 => 4.2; 2.0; 2.8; 1.3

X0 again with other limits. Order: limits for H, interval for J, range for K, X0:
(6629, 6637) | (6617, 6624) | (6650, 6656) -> -18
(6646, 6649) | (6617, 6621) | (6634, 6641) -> 1745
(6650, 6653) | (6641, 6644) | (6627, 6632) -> -234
